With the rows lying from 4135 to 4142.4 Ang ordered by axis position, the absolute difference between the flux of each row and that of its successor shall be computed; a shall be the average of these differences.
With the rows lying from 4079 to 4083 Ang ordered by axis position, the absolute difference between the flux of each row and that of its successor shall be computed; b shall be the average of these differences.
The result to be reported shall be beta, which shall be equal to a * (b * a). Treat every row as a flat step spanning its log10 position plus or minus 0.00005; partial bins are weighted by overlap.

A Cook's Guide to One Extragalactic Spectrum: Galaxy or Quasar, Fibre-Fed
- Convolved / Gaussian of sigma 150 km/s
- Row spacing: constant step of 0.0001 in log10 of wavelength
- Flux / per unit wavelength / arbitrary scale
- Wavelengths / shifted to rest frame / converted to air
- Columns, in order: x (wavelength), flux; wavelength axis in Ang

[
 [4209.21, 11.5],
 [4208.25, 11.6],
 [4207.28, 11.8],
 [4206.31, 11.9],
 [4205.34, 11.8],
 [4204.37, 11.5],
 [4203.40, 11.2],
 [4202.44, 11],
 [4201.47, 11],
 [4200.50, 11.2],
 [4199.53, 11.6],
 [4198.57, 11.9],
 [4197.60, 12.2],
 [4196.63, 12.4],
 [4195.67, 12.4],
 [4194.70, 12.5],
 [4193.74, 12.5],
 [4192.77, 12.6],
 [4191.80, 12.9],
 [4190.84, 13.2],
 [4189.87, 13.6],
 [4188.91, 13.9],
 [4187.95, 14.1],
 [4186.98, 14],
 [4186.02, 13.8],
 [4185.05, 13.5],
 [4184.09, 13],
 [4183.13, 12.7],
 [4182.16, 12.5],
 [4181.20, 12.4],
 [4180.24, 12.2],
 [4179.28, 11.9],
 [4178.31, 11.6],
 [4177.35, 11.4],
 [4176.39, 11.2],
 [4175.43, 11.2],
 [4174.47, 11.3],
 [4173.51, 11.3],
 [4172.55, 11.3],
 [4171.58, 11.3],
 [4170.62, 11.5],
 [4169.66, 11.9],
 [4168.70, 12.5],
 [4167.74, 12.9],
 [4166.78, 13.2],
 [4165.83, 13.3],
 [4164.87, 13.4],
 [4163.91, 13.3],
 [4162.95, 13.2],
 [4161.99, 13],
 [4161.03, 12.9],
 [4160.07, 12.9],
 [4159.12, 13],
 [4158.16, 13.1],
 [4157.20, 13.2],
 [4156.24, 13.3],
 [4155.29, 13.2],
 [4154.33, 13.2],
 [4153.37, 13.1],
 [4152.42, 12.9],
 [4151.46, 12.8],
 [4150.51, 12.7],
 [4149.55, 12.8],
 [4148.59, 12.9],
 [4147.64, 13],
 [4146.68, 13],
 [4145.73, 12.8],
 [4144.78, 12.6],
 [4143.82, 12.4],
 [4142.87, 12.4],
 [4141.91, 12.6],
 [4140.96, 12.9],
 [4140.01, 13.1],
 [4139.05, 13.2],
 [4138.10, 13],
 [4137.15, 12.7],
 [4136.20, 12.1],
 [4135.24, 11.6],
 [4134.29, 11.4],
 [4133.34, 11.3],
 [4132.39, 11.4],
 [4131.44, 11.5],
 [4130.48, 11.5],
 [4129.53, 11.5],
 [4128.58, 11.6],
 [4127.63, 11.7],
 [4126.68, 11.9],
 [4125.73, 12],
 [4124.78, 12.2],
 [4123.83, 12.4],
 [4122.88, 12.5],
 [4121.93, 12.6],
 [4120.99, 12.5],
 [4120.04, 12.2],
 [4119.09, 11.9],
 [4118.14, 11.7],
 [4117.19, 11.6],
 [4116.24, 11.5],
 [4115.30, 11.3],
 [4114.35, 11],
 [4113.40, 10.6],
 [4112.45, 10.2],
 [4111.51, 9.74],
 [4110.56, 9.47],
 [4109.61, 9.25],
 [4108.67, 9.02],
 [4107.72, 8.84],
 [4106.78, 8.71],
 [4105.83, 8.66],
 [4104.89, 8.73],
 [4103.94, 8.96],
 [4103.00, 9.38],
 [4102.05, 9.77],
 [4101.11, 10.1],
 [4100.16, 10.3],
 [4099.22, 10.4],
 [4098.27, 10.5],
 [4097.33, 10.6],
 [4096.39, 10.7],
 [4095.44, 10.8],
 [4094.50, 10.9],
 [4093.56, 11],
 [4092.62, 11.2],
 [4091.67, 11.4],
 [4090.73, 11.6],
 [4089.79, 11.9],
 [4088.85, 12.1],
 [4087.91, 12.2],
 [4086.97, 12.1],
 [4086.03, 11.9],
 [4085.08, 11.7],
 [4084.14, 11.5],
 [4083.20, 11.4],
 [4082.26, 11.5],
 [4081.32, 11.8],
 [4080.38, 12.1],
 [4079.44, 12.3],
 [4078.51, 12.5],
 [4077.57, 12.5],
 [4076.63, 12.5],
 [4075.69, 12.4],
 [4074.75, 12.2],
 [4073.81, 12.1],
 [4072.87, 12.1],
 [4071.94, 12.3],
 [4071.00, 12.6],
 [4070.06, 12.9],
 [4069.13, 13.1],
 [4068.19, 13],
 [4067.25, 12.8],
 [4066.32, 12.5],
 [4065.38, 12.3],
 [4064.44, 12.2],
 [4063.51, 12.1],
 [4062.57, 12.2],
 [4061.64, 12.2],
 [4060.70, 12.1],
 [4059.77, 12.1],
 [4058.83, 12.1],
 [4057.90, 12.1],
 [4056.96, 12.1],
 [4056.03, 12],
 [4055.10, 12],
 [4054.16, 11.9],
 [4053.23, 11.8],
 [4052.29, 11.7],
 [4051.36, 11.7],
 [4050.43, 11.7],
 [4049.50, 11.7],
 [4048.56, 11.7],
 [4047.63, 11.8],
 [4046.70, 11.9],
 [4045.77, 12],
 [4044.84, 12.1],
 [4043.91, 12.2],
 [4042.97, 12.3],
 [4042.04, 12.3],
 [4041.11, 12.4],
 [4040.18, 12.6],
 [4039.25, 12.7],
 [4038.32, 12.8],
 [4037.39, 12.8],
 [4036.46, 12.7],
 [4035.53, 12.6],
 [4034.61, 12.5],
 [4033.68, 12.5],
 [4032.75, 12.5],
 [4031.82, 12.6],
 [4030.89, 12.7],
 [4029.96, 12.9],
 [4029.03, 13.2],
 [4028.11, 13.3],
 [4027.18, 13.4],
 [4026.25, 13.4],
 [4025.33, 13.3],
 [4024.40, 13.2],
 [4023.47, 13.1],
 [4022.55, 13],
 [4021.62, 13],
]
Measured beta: 0.0263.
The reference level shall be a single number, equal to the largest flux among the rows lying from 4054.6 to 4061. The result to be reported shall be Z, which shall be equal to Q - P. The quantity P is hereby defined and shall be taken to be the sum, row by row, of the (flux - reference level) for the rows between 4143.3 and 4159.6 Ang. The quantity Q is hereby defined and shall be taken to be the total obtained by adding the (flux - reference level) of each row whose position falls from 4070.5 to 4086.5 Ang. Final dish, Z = -15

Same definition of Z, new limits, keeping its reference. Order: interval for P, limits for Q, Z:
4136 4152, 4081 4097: -21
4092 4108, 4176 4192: 48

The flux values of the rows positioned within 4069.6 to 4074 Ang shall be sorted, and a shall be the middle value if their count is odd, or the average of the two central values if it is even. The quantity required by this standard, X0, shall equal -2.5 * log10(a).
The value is -2.72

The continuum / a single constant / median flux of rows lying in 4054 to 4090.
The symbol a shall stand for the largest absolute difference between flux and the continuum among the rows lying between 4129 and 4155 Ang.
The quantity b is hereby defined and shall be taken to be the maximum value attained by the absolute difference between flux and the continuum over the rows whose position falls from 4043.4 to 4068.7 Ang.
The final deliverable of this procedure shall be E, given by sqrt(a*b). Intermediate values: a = 1.10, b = 0.9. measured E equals 1.0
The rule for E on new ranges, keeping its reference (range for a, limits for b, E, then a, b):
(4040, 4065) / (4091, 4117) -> 1.3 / 0.50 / 3.4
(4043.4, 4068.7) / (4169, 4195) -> 1.3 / 0.90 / 2.0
